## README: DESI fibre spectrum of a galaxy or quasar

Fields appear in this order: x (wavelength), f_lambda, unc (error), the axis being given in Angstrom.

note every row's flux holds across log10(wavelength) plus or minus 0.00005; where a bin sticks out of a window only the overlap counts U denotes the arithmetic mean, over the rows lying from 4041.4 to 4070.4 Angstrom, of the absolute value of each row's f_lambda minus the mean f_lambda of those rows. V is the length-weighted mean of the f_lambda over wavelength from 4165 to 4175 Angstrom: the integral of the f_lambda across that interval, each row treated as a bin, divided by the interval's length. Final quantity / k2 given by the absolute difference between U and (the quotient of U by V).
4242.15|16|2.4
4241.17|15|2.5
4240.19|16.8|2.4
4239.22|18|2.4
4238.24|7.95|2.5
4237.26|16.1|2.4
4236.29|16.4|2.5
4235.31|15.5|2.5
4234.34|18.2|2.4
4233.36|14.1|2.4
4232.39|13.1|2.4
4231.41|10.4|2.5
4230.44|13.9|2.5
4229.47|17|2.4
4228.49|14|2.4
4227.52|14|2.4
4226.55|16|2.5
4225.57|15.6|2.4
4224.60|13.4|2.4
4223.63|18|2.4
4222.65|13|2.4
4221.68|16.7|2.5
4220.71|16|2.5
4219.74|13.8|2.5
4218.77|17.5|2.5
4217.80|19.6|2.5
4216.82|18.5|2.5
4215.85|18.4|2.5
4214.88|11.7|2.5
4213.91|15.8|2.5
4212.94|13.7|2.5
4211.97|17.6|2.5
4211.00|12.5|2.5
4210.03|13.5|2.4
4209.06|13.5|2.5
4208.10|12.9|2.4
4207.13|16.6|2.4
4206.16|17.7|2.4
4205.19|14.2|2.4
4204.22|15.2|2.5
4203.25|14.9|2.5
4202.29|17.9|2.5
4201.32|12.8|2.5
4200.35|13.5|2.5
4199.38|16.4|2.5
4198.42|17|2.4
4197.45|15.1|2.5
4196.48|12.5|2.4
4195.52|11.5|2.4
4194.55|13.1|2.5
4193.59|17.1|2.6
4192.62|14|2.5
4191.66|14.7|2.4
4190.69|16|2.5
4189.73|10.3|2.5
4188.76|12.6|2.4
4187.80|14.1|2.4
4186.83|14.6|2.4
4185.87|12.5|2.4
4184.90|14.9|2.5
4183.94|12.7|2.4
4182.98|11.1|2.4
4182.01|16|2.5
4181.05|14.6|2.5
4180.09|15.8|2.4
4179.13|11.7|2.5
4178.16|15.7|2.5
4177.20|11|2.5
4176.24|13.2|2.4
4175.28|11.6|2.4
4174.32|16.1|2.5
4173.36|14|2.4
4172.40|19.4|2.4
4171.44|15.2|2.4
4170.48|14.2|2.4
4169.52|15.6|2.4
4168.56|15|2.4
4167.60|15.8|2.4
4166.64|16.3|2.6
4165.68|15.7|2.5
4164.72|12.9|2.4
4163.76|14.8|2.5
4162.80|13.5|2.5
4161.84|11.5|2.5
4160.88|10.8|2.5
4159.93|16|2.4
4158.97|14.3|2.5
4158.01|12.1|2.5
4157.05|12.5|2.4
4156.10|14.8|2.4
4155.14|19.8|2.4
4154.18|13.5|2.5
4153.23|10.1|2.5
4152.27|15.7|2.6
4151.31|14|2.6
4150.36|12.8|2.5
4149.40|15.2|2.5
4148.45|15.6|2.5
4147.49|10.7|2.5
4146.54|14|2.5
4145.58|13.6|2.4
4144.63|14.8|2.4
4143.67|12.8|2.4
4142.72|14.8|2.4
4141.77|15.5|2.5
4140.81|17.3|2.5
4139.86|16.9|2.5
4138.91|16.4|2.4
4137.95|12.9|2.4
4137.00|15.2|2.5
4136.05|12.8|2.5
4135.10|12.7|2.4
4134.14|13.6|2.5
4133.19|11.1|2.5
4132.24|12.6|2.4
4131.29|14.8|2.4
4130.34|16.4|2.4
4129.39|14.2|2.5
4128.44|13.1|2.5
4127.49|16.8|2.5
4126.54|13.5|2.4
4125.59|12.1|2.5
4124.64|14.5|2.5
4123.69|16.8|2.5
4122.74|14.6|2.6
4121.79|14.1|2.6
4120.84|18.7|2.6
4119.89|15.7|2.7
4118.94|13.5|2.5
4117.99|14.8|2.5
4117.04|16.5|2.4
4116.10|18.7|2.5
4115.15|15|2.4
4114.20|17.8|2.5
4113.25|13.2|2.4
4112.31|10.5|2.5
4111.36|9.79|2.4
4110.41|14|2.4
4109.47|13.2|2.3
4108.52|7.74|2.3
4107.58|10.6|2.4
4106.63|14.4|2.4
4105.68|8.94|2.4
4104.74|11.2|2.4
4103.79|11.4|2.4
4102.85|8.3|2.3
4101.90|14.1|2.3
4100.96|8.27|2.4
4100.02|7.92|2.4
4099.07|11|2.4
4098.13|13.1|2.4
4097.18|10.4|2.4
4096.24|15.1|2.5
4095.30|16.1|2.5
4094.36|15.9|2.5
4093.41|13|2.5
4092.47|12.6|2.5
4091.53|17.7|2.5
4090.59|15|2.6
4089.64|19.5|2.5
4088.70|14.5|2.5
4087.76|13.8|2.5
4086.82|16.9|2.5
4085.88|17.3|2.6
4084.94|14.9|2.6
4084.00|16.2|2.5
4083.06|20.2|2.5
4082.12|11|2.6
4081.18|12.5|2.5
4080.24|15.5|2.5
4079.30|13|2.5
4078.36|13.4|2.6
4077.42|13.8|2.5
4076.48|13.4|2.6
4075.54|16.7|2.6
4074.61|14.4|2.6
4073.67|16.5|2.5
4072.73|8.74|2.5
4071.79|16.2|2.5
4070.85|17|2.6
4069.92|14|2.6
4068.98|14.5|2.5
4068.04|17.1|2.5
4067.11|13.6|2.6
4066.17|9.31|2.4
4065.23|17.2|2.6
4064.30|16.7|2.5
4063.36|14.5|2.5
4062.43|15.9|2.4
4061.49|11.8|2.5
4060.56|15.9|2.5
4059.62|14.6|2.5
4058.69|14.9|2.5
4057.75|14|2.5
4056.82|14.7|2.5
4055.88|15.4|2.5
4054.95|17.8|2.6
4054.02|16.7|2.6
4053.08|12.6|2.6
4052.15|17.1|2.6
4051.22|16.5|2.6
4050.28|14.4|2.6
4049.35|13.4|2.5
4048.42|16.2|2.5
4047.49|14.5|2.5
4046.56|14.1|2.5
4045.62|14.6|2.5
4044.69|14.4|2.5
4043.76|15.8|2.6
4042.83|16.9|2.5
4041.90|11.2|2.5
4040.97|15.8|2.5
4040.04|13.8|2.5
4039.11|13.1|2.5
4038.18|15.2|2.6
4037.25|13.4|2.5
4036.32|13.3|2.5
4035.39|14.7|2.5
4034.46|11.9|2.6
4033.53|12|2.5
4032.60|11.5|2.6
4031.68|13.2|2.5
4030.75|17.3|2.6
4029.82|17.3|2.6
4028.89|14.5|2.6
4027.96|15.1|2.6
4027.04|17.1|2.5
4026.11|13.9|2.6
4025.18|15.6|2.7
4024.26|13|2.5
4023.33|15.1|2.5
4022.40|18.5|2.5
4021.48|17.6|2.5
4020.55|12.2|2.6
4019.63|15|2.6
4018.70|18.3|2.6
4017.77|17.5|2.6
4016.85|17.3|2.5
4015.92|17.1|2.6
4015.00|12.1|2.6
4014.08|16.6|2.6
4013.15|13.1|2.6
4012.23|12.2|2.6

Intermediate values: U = 1.4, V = 15.6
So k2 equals 1.3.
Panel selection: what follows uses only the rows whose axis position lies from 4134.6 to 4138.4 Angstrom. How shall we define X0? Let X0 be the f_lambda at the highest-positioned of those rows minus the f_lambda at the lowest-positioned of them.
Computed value 0.2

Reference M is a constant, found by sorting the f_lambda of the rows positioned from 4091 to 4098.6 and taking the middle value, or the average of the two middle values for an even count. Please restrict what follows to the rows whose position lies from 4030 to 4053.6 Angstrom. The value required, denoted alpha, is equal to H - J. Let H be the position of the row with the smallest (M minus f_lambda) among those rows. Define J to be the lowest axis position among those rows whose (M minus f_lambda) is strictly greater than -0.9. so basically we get -0.9 Angstrom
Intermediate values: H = 4030.75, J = 4031.68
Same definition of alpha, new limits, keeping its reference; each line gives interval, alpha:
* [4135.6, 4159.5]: 19.1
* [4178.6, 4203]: 23.2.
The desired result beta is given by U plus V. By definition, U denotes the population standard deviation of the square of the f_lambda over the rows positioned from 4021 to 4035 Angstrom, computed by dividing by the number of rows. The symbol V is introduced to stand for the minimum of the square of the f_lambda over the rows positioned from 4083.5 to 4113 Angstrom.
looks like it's 126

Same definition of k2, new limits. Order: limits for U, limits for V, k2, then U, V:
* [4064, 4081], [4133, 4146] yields 1.7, 1.9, 14.4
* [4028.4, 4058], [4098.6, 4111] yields 1.3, 1.4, 10.8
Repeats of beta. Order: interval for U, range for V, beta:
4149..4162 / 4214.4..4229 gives 208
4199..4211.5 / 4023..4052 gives 180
